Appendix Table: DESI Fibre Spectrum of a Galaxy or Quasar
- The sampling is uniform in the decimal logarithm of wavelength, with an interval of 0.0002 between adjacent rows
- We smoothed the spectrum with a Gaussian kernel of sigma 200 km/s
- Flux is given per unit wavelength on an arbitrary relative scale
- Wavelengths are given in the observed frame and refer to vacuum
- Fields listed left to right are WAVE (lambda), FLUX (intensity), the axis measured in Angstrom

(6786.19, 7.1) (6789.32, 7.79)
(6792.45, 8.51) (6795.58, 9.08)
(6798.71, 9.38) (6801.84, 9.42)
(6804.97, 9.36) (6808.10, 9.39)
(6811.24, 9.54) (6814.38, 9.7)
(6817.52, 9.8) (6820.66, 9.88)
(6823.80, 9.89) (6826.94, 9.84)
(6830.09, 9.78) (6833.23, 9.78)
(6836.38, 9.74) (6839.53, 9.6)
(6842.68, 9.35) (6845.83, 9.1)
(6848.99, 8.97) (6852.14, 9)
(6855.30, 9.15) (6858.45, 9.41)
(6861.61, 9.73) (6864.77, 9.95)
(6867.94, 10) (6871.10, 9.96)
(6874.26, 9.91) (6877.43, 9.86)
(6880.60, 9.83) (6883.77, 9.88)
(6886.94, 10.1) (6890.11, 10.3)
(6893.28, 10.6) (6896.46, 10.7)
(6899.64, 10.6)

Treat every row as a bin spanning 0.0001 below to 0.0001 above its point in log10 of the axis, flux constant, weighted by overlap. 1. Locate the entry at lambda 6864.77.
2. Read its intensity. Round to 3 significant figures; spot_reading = 9.95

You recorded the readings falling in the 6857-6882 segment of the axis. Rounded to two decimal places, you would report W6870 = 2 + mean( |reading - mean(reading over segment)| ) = 2.13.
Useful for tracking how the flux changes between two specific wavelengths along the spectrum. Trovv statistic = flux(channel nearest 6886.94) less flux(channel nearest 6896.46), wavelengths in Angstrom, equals -0.60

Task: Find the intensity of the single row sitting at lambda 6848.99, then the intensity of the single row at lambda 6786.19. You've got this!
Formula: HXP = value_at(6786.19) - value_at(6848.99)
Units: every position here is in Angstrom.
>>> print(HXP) -1.9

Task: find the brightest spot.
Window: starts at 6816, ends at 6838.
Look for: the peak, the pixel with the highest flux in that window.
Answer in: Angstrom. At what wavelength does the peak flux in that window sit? 6823.80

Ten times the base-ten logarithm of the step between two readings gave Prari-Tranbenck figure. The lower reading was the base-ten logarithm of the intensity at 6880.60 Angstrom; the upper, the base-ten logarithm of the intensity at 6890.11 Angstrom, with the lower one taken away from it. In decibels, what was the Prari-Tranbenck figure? -17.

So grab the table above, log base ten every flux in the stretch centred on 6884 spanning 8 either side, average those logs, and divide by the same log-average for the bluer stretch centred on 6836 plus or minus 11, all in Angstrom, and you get 1.02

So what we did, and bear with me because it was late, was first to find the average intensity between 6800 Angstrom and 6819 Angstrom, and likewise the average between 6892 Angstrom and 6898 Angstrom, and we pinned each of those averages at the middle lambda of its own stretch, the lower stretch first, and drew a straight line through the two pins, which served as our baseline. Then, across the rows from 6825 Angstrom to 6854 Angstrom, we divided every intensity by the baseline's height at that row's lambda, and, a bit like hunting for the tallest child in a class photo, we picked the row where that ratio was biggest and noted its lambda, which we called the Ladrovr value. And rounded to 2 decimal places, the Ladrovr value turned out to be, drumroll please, 6826.94 Angstrom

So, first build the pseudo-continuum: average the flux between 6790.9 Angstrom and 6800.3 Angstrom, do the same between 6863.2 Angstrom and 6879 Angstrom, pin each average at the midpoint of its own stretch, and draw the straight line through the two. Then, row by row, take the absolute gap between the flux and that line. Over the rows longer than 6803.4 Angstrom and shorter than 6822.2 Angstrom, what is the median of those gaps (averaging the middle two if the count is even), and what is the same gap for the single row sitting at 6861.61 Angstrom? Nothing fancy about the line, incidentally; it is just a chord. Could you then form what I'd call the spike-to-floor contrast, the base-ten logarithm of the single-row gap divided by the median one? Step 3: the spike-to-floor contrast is -0.68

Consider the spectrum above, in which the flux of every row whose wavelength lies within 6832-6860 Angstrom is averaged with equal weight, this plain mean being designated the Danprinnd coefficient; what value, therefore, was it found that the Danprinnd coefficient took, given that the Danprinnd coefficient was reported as 9.34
